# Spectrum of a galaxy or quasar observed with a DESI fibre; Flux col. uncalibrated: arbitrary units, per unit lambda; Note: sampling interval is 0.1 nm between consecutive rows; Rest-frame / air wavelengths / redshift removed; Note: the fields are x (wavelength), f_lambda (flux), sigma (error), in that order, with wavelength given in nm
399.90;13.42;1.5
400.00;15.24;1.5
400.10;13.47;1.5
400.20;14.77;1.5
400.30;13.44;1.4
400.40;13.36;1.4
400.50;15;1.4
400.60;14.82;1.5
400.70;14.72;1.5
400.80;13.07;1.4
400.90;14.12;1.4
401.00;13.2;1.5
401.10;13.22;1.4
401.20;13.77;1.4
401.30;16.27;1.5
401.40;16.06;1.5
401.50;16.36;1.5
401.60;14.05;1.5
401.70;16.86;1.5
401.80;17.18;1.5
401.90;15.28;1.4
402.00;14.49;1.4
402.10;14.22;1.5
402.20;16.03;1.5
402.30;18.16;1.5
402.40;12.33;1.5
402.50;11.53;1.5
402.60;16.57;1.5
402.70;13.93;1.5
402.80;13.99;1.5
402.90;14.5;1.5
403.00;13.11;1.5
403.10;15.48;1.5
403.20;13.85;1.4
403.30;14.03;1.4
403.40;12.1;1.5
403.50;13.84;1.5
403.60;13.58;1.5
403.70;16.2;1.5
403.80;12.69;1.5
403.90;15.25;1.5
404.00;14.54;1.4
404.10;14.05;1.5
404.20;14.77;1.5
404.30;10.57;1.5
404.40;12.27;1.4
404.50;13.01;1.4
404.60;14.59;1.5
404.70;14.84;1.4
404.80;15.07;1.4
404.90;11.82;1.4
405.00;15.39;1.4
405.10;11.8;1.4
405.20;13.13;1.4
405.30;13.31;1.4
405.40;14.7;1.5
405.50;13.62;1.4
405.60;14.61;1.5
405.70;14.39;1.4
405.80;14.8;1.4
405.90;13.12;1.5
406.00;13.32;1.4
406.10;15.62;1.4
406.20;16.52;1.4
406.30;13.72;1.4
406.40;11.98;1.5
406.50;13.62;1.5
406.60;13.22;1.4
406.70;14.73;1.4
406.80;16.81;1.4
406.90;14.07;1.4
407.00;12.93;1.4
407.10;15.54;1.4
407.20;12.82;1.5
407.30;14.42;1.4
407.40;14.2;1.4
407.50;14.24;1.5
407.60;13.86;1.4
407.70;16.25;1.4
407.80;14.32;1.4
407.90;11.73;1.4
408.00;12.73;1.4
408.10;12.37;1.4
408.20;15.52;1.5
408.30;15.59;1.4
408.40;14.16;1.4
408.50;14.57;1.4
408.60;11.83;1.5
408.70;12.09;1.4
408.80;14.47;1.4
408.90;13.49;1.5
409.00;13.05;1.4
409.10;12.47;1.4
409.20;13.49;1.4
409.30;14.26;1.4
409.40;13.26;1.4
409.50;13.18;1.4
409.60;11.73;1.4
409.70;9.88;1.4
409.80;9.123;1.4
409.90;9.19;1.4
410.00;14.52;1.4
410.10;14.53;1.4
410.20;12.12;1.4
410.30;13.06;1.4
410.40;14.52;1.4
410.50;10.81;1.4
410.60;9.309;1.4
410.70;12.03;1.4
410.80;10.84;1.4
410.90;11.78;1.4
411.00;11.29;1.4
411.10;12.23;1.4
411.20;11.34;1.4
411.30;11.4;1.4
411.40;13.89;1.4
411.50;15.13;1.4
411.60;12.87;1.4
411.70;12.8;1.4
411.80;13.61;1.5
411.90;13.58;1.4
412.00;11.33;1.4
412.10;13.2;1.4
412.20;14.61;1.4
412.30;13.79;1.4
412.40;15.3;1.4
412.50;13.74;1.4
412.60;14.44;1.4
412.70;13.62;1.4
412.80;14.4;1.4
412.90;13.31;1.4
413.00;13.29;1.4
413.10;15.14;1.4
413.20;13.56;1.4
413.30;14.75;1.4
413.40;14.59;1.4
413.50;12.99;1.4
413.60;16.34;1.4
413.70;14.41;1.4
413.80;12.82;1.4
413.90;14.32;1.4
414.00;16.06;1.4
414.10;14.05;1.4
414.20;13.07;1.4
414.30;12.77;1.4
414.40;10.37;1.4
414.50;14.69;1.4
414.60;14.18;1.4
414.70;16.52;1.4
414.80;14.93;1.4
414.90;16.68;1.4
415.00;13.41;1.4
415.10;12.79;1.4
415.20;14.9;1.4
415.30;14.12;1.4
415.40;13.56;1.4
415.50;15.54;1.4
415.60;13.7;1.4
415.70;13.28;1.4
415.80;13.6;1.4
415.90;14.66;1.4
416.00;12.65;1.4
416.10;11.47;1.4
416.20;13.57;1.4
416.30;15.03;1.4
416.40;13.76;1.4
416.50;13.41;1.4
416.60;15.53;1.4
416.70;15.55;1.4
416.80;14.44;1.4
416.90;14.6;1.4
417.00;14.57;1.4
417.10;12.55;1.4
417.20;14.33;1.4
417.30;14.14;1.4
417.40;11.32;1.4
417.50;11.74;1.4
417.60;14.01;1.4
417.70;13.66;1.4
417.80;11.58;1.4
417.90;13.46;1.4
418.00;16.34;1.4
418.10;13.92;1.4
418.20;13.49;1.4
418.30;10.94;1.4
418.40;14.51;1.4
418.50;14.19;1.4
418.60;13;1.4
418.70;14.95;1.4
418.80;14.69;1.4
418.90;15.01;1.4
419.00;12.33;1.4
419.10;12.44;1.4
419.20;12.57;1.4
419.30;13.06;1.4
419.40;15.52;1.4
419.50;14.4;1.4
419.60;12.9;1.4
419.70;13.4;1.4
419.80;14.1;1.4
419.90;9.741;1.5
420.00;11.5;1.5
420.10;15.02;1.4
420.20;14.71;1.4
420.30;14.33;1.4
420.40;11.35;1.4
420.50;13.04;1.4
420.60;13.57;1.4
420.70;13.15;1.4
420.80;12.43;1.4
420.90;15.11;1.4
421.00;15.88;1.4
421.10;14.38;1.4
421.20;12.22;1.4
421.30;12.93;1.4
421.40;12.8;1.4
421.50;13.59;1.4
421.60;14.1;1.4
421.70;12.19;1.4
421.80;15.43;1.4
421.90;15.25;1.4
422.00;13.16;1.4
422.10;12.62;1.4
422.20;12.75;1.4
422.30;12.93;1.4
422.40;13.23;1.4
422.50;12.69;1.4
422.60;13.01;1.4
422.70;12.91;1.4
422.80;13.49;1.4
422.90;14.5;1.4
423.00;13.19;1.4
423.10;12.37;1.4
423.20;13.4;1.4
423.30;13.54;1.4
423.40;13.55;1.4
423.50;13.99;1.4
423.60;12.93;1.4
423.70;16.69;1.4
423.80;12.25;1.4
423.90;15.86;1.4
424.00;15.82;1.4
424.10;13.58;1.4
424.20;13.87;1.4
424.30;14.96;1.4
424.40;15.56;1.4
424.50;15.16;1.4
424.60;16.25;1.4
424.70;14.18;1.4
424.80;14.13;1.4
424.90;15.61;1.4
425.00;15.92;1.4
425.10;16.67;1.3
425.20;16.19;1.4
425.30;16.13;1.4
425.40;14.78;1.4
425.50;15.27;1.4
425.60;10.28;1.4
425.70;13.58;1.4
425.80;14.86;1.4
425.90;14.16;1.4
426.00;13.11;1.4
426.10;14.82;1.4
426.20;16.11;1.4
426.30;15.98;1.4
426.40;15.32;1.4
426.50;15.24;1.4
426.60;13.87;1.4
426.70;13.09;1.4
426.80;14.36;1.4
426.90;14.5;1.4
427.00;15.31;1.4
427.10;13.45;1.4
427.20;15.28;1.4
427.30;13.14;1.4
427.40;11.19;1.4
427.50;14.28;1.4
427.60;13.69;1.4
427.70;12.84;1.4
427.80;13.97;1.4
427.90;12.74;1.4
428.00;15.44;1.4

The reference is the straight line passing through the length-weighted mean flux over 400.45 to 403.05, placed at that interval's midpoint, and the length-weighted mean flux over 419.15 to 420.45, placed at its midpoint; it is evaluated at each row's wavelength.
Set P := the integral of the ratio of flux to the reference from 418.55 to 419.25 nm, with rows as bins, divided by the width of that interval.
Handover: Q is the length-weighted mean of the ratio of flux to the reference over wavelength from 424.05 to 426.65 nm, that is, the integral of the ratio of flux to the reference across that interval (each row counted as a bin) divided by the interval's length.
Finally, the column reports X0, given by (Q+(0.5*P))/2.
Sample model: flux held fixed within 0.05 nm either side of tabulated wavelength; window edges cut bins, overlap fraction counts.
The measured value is 0.83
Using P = 1.016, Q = 1.16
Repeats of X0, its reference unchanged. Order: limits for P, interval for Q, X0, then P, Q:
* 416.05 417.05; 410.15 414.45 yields 0.74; 1.048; 0.95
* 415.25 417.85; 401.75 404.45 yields 0.74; 1.012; 0.97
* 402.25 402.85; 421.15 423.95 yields 0.76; 0.983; 1.03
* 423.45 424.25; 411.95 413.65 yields 0.78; 1.110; 1.01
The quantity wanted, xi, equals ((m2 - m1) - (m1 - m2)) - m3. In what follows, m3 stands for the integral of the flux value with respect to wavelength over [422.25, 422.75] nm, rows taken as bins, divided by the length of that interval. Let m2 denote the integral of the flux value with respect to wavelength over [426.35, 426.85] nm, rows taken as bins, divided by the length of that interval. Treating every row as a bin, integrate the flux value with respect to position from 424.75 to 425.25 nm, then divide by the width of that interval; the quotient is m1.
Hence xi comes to -16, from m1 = 15.7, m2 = 14.4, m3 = 13.0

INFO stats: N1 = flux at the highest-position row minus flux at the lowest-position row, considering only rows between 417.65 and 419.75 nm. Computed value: -0.3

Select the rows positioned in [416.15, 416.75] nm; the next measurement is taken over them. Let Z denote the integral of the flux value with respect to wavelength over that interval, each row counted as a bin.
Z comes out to 8.7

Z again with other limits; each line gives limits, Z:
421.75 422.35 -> 8.2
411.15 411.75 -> 7.7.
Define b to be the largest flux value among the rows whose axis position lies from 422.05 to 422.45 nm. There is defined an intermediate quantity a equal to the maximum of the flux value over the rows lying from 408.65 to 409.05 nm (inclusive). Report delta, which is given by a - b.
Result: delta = 1.2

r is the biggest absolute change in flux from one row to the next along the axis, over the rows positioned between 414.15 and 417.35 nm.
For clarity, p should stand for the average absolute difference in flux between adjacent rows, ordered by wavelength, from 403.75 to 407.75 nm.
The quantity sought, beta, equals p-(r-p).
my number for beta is -1.33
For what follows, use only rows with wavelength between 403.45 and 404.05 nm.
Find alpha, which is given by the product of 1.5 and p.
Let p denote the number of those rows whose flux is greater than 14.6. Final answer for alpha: 3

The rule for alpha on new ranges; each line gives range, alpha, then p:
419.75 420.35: 3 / 2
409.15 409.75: 0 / 0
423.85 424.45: 6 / 4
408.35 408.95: 0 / 0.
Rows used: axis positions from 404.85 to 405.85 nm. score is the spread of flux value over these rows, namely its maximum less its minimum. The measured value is 3.6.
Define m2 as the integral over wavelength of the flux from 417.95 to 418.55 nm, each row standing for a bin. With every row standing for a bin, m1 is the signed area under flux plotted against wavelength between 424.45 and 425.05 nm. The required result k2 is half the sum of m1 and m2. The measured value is 8.73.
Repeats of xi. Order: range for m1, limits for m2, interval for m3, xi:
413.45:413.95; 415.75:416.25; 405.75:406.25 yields -17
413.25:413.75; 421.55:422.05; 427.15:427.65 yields -15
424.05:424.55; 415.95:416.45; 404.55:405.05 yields -17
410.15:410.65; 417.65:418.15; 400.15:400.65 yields -11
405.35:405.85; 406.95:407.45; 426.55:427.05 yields -15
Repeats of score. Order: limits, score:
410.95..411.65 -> 3.8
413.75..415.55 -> 6.3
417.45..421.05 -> 6.6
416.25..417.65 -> 4.2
